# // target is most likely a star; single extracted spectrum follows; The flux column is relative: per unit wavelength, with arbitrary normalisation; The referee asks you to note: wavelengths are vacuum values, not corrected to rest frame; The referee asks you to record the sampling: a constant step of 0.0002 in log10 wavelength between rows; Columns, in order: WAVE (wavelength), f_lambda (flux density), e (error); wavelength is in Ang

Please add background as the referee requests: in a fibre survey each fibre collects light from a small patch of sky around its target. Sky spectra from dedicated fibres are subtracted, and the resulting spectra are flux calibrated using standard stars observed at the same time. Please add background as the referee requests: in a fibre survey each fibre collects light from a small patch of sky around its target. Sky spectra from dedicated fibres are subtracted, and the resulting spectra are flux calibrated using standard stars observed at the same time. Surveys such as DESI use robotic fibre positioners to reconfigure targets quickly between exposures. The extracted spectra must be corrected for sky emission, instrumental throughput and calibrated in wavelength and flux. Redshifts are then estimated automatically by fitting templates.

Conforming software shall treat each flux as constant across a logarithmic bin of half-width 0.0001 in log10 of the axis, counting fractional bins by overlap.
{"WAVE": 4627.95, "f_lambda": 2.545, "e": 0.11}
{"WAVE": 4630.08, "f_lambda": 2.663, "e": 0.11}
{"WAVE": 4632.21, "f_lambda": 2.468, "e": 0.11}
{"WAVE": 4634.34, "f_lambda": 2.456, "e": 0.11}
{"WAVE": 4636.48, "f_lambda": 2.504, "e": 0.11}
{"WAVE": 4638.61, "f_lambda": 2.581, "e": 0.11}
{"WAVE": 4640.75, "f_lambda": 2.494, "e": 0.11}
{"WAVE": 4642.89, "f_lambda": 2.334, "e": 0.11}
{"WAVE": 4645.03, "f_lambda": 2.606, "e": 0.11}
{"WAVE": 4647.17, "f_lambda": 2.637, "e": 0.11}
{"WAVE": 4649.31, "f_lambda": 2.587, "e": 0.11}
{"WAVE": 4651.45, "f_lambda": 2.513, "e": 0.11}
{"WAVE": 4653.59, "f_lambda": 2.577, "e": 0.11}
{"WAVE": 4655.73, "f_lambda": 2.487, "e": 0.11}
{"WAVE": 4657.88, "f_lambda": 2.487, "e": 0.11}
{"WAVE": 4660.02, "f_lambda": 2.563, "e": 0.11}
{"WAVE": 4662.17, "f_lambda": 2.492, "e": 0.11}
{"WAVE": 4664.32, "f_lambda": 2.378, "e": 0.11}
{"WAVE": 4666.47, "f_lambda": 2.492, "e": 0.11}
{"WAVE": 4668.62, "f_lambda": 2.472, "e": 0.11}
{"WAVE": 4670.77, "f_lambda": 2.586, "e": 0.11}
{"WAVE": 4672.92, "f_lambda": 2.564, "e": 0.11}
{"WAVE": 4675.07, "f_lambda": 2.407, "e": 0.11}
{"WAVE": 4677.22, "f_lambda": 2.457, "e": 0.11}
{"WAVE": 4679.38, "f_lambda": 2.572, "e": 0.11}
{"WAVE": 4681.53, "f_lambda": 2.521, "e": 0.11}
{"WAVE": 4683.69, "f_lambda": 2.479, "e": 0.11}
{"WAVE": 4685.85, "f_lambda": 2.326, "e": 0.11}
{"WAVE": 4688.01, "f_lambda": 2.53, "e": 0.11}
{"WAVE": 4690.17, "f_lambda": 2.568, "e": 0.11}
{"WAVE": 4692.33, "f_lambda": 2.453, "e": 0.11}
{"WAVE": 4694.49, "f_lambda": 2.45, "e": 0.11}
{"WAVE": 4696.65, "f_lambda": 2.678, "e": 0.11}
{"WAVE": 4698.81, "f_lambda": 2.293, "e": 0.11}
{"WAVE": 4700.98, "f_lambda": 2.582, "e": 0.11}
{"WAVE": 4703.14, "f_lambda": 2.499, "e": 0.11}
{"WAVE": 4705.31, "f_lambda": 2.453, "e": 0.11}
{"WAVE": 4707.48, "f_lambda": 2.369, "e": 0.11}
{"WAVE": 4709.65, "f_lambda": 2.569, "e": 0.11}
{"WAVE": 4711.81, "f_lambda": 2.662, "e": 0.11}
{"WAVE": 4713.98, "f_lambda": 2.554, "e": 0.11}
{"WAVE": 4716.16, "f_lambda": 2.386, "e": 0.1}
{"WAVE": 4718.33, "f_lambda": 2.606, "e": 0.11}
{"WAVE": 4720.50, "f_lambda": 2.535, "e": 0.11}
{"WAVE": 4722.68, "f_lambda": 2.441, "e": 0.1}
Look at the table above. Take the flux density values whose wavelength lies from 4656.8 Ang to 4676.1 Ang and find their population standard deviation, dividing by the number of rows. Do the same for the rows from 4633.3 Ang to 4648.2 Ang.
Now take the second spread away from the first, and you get -0.03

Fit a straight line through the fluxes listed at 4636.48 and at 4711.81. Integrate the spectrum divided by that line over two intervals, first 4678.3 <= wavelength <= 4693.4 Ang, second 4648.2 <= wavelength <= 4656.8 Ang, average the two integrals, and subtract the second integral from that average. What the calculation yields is 2.9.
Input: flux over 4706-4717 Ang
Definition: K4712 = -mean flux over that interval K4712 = -2.51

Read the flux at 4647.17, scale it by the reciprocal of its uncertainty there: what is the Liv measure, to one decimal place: 24.0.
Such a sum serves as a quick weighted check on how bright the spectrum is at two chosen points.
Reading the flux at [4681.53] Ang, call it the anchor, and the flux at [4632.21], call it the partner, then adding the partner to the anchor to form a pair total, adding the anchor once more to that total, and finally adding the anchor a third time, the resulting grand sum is 10.0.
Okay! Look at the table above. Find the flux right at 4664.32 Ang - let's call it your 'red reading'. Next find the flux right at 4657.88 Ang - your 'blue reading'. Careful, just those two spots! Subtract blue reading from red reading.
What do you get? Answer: -0.11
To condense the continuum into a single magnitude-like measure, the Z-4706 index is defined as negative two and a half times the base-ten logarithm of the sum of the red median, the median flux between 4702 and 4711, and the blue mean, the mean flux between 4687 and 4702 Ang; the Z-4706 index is -1.744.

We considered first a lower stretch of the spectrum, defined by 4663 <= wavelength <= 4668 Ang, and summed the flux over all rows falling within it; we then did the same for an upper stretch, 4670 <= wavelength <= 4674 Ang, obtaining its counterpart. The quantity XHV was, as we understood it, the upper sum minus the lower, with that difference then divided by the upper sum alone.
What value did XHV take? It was 0.054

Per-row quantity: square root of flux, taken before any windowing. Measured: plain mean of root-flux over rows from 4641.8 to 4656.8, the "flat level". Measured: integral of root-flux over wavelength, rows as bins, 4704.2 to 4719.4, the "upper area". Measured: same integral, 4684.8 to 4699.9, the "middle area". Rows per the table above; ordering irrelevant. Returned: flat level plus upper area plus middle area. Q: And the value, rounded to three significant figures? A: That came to 49.4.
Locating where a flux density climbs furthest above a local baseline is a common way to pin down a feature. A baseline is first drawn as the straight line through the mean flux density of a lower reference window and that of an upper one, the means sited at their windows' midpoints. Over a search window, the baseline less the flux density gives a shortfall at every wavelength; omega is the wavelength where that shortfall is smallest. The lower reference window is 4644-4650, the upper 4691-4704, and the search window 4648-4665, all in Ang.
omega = 4660.02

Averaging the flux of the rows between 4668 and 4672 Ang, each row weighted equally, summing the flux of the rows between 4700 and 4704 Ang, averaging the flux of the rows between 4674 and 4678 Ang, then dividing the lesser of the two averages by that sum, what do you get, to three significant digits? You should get 0.479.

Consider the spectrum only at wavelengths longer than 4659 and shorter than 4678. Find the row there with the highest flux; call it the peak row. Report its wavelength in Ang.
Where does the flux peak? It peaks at 4670.77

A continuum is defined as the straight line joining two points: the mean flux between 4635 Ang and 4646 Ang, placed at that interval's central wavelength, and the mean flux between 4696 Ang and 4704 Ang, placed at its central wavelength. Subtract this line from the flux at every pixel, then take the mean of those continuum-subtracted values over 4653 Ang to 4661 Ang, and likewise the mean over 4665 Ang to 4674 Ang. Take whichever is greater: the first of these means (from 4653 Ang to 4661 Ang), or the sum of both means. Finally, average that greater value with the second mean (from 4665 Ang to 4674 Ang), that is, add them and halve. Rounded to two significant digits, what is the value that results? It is 0.031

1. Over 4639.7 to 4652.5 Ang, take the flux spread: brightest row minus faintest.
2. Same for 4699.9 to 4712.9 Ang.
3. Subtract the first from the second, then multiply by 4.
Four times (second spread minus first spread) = 0.0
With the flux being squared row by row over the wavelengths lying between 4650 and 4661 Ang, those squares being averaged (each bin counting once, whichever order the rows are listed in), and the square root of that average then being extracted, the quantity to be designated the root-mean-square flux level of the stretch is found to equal 2.526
